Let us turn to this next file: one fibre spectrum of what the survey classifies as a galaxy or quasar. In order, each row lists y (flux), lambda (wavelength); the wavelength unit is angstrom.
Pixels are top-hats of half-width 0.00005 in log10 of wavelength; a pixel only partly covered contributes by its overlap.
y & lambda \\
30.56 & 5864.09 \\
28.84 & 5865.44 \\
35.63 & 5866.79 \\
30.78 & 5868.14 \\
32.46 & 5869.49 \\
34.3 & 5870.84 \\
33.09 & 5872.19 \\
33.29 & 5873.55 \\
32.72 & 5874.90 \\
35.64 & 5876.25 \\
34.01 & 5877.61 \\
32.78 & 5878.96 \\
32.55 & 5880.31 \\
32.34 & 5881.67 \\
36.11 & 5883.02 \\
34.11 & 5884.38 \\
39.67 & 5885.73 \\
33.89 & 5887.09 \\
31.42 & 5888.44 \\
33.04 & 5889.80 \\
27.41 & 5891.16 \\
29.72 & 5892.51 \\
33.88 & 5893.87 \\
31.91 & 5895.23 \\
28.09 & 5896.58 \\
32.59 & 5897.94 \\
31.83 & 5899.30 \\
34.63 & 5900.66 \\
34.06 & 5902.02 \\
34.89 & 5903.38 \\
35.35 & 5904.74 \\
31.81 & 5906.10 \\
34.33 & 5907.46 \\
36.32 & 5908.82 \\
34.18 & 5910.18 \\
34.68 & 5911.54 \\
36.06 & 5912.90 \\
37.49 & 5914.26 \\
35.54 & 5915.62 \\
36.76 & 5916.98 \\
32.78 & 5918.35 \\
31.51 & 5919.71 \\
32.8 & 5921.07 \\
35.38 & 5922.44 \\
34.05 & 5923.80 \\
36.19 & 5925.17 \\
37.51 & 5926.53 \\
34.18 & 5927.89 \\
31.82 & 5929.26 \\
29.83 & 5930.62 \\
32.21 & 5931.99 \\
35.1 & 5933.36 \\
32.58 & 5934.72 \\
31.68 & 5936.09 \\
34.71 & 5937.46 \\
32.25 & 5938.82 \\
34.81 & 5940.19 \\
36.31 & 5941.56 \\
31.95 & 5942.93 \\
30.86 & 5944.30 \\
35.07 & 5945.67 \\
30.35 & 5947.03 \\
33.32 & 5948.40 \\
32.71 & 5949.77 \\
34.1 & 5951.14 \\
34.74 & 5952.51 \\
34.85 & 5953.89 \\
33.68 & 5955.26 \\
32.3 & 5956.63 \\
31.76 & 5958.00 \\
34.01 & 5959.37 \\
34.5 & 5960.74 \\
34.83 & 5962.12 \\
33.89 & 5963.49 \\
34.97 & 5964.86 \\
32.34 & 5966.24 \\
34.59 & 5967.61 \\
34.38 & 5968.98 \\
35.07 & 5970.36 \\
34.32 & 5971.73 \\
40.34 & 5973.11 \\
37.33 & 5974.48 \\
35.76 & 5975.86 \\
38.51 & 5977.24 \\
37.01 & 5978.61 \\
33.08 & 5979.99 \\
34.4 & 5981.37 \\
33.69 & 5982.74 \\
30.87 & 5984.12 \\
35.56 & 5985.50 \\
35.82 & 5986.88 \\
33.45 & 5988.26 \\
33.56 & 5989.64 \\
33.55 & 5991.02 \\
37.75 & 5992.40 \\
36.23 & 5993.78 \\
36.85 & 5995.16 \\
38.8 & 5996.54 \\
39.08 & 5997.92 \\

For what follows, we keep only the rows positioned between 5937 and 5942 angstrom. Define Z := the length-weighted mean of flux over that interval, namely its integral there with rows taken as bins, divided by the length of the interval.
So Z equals 34.4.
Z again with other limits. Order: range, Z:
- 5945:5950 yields 32.9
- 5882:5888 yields 35.6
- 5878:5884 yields 33.5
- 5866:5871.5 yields 33.2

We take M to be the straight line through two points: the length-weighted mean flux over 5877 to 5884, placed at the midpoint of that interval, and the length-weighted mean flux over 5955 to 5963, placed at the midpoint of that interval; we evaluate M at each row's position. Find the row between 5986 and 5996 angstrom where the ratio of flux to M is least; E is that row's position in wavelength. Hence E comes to 5988.26 angstrom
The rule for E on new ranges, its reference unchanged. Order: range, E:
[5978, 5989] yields 5984.12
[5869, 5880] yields 5869.49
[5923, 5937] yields 5930.62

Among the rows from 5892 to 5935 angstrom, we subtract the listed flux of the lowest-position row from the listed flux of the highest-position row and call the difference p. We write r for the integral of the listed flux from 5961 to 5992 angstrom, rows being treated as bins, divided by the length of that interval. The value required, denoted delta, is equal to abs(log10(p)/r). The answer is 0.013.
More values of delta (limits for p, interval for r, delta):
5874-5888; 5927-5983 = 0.002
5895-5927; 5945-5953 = 0.022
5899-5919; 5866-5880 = 0.001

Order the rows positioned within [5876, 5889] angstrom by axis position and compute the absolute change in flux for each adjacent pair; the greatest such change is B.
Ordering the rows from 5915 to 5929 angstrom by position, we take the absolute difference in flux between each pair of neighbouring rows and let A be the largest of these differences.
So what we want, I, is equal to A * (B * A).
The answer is 92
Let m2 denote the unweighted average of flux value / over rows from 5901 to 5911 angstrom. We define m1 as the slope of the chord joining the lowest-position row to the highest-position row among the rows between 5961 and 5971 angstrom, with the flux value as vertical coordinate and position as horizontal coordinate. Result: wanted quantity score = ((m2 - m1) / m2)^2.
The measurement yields 1.00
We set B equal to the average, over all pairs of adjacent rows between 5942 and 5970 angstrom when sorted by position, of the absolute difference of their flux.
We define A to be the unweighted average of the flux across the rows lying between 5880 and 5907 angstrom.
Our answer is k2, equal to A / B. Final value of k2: 22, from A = 33.0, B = 1.5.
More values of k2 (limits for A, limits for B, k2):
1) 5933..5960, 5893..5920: 17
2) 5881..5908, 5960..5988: 17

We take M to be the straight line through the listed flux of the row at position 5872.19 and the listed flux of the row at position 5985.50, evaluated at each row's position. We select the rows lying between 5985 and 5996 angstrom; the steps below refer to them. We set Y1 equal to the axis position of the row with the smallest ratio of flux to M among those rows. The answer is 5988.26 angstrom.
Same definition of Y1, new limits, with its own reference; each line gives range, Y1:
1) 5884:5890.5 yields 5888.44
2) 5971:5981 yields 5979.99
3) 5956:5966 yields 5958.00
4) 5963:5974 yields 5966.24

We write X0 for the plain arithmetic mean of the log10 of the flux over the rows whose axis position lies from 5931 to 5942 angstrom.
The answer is 1.53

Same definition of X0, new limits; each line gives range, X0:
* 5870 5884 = 1.53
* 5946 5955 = 1.52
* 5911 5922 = 1.54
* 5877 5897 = 1.51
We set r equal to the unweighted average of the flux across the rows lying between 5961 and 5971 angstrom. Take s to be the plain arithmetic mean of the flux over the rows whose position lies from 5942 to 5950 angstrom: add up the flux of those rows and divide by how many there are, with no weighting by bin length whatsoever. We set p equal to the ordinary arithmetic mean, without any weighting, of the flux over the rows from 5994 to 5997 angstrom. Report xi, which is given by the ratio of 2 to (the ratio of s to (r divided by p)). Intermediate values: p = 38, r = 34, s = 32.4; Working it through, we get 0.0560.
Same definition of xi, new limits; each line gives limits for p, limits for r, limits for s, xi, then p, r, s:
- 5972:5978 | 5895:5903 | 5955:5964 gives 0.0505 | 38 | 32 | 33.6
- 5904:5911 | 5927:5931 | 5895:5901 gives 0.0584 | 34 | 32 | 31.8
